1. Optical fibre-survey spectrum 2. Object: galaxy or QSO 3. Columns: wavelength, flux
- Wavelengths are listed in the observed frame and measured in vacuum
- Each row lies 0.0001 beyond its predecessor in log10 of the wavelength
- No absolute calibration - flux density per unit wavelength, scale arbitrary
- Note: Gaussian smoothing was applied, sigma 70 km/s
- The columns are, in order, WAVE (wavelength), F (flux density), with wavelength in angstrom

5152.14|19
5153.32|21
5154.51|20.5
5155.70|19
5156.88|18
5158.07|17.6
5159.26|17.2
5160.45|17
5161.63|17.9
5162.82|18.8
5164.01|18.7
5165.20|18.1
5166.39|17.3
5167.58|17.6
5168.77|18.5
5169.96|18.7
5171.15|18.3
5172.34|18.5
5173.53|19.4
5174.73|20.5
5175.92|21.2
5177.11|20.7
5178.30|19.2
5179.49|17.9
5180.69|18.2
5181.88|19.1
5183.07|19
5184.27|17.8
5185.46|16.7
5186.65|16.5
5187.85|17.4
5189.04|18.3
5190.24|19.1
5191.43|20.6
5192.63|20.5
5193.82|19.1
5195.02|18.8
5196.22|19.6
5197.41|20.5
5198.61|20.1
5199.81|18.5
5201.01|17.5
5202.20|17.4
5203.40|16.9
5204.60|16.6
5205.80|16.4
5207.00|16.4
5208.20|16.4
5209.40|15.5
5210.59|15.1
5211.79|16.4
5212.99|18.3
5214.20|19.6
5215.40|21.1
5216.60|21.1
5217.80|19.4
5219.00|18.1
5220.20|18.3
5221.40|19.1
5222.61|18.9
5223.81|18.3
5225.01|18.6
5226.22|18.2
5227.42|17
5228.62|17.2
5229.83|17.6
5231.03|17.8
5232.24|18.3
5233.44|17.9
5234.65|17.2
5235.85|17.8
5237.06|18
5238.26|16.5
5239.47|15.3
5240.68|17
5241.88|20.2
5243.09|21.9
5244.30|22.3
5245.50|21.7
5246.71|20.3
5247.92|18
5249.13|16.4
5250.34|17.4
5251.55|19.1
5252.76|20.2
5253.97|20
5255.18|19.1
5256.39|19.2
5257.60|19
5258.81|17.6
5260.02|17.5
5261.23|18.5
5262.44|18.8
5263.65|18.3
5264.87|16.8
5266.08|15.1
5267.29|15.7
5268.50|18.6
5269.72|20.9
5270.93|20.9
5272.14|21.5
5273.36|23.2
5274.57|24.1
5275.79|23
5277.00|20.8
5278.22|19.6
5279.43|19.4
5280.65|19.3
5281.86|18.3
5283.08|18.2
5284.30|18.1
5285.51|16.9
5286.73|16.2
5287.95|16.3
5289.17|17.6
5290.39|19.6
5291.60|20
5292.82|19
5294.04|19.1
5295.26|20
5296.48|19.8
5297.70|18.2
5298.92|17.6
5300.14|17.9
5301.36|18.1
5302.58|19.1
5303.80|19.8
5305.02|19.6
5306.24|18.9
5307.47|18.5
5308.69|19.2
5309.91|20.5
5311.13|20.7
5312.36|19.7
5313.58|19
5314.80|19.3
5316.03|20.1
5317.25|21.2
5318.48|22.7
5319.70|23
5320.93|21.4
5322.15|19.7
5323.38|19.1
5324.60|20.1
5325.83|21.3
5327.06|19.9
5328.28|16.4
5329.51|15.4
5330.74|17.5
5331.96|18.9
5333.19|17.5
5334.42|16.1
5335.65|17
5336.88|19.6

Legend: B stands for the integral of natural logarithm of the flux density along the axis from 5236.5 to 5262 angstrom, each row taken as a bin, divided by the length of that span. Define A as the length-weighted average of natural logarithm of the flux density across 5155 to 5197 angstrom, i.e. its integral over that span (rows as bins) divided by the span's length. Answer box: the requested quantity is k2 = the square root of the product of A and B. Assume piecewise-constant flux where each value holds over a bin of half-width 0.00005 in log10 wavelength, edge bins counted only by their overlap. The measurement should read 2.93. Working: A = 2.92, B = 2.93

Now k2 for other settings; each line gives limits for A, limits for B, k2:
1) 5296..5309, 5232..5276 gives 2.93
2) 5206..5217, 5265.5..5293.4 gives 2.91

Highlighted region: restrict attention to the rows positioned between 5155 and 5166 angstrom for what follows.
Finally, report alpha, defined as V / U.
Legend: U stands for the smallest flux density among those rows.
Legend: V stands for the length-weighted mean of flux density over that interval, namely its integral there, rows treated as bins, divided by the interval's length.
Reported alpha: 1.06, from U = 17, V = 18.0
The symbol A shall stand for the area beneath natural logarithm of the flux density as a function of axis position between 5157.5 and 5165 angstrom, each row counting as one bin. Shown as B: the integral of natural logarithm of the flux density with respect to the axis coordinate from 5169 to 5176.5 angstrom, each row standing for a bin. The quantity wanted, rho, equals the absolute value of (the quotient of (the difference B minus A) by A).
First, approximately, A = 21.6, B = 22.2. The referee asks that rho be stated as 0.03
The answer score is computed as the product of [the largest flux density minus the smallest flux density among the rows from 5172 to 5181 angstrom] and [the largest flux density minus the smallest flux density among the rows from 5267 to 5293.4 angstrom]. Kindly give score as 28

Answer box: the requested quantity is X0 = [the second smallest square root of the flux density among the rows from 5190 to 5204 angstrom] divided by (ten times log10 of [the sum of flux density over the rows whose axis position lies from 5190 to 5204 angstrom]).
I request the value 0.177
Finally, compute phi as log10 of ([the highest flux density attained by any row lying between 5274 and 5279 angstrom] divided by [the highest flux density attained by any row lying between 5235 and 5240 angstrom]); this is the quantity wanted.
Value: 0.127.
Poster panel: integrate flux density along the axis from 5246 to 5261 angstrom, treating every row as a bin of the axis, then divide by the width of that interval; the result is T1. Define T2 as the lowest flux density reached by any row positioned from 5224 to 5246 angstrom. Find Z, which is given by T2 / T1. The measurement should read 0.82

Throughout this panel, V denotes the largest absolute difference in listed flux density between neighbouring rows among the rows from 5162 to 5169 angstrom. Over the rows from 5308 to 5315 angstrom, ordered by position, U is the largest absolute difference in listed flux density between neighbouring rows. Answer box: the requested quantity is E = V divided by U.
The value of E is 0.7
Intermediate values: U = 1.3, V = 0.90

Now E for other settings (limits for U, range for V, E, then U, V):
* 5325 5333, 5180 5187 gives 0.3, 3.5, 1.20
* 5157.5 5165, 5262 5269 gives 3.2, 0.9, 2.90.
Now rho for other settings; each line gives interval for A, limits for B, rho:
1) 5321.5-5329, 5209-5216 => 0.10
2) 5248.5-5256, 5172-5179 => 0.05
